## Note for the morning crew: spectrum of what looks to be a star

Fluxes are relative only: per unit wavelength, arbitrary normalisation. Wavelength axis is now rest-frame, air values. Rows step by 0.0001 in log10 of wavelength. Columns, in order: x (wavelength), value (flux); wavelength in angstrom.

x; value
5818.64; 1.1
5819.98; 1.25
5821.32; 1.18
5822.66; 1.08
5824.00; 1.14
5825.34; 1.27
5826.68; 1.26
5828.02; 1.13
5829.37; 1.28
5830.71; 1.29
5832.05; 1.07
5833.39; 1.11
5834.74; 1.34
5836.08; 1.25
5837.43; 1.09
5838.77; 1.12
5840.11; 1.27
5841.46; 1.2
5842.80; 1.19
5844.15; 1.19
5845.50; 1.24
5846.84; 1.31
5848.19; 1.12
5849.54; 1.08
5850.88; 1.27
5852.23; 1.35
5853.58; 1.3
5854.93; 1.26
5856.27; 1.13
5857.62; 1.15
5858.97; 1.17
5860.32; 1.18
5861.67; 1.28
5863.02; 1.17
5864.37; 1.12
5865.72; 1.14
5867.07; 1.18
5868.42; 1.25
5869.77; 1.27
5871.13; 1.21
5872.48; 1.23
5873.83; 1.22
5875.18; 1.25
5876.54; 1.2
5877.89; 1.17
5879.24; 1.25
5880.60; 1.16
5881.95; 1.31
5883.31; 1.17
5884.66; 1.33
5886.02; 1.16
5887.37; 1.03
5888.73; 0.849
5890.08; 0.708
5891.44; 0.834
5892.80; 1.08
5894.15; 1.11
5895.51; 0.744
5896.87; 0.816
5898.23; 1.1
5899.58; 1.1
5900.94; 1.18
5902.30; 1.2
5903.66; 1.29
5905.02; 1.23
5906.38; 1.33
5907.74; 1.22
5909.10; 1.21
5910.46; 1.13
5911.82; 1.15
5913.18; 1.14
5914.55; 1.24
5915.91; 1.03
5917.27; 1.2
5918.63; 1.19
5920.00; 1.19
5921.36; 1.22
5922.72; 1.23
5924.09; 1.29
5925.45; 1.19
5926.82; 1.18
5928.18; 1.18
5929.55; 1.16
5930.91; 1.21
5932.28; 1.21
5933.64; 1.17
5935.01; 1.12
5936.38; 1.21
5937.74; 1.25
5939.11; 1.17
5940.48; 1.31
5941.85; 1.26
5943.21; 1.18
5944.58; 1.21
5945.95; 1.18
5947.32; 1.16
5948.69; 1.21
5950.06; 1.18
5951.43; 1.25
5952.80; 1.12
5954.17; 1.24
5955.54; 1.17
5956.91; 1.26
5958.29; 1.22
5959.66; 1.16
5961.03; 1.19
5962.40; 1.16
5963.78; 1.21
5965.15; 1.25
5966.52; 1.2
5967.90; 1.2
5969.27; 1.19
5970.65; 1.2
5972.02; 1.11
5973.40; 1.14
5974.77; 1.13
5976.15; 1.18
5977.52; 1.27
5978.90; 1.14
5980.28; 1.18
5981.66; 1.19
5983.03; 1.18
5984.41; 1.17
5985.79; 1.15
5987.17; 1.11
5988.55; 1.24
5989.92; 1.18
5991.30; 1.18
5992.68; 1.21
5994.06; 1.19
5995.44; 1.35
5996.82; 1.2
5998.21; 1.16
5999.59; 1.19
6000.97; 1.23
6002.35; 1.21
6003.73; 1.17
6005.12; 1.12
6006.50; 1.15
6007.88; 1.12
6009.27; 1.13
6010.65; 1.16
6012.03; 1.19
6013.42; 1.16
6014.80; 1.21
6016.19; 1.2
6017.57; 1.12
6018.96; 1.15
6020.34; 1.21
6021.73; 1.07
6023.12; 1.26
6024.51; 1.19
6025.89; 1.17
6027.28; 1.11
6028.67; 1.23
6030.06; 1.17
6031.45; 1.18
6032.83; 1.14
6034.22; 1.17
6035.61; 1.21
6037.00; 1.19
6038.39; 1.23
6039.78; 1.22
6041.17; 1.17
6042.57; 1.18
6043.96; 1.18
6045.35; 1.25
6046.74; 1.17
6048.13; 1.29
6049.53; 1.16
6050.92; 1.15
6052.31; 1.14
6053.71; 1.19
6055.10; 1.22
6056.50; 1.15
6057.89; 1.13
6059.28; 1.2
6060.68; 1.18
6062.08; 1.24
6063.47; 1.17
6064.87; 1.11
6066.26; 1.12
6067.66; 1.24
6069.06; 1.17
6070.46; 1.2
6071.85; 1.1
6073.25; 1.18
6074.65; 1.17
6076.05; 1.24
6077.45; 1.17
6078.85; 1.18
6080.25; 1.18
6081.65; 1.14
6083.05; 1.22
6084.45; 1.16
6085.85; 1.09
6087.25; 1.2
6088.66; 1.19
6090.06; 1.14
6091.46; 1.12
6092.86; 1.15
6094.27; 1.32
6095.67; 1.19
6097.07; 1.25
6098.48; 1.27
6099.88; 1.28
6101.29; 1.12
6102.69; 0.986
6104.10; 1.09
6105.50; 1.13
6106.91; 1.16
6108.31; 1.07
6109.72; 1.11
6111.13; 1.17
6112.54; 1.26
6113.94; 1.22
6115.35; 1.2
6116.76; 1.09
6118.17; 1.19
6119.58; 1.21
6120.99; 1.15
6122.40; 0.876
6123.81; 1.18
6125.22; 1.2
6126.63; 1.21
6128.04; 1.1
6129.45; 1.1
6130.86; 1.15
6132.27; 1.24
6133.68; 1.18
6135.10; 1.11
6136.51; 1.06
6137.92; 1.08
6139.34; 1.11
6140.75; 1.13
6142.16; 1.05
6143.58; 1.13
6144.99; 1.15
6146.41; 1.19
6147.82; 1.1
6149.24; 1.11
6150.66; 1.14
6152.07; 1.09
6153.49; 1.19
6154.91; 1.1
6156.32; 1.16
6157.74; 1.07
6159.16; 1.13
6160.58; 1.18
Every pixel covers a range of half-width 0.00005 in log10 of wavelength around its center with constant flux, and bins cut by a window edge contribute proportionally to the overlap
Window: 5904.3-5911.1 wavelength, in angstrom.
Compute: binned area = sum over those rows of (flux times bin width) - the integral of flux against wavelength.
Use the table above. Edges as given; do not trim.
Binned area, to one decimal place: 8.3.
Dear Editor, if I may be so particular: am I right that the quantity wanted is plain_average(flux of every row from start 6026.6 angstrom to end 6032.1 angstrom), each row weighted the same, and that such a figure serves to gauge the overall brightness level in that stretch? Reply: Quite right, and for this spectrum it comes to 1.17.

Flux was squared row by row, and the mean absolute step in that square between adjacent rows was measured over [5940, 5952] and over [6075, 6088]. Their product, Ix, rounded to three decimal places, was 0.014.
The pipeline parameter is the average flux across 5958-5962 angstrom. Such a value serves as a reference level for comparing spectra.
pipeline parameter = 1.19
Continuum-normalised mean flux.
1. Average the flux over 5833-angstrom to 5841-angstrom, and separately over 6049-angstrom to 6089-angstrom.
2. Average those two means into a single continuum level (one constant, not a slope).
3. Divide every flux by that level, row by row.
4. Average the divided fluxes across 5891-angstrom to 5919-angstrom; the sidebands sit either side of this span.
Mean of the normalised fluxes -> 0.95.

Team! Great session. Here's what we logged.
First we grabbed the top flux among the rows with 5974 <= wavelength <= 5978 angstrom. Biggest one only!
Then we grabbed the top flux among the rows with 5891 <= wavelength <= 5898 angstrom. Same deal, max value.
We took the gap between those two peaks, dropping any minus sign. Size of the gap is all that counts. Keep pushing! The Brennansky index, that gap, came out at 0.16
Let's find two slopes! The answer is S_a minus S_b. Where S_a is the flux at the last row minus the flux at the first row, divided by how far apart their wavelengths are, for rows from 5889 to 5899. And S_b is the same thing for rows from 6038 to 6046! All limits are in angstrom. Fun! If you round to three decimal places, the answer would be 0.045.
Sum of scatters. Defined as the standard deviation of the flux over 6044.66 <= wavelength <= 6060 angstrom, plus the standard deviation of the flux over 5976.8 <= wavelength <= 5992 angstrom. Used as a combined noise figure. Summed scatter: 0.09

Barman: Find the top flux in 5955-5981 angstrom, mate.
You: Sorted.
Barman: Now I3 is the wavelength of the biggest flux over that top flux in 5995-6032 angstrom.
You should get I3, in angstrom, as 5995.44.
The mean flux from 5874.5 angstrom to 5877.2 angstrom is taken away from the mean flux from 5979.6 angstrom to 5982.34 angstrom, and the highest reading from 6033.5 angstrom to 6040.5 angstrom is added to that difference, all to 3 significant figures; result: 1.19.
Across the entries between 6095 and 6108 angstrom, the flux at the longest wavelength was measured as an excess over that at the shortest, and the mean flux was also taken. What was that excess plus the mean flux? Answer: 1.13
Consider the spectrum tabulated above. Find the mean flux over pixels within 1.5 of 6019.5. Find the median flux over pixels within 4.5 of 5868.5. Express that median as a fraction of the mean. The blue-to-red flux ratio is 1.03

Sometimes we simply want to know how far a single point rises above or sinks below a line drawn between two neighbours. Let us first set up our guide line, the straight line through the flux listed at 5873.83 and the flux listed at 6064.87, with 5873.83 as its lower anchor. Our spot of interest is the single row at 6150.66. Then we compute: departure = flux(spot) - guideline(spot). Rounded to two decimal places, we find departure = 0.08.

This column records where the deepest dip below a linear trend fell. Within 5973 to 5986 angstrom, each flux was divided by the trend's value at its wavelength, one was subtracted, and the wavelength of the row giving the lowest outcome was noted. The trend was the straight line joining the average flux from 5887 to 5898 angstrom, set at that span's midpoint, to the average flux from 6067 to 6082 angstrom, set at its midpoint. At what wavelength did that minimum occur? 5974.77 angstrom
